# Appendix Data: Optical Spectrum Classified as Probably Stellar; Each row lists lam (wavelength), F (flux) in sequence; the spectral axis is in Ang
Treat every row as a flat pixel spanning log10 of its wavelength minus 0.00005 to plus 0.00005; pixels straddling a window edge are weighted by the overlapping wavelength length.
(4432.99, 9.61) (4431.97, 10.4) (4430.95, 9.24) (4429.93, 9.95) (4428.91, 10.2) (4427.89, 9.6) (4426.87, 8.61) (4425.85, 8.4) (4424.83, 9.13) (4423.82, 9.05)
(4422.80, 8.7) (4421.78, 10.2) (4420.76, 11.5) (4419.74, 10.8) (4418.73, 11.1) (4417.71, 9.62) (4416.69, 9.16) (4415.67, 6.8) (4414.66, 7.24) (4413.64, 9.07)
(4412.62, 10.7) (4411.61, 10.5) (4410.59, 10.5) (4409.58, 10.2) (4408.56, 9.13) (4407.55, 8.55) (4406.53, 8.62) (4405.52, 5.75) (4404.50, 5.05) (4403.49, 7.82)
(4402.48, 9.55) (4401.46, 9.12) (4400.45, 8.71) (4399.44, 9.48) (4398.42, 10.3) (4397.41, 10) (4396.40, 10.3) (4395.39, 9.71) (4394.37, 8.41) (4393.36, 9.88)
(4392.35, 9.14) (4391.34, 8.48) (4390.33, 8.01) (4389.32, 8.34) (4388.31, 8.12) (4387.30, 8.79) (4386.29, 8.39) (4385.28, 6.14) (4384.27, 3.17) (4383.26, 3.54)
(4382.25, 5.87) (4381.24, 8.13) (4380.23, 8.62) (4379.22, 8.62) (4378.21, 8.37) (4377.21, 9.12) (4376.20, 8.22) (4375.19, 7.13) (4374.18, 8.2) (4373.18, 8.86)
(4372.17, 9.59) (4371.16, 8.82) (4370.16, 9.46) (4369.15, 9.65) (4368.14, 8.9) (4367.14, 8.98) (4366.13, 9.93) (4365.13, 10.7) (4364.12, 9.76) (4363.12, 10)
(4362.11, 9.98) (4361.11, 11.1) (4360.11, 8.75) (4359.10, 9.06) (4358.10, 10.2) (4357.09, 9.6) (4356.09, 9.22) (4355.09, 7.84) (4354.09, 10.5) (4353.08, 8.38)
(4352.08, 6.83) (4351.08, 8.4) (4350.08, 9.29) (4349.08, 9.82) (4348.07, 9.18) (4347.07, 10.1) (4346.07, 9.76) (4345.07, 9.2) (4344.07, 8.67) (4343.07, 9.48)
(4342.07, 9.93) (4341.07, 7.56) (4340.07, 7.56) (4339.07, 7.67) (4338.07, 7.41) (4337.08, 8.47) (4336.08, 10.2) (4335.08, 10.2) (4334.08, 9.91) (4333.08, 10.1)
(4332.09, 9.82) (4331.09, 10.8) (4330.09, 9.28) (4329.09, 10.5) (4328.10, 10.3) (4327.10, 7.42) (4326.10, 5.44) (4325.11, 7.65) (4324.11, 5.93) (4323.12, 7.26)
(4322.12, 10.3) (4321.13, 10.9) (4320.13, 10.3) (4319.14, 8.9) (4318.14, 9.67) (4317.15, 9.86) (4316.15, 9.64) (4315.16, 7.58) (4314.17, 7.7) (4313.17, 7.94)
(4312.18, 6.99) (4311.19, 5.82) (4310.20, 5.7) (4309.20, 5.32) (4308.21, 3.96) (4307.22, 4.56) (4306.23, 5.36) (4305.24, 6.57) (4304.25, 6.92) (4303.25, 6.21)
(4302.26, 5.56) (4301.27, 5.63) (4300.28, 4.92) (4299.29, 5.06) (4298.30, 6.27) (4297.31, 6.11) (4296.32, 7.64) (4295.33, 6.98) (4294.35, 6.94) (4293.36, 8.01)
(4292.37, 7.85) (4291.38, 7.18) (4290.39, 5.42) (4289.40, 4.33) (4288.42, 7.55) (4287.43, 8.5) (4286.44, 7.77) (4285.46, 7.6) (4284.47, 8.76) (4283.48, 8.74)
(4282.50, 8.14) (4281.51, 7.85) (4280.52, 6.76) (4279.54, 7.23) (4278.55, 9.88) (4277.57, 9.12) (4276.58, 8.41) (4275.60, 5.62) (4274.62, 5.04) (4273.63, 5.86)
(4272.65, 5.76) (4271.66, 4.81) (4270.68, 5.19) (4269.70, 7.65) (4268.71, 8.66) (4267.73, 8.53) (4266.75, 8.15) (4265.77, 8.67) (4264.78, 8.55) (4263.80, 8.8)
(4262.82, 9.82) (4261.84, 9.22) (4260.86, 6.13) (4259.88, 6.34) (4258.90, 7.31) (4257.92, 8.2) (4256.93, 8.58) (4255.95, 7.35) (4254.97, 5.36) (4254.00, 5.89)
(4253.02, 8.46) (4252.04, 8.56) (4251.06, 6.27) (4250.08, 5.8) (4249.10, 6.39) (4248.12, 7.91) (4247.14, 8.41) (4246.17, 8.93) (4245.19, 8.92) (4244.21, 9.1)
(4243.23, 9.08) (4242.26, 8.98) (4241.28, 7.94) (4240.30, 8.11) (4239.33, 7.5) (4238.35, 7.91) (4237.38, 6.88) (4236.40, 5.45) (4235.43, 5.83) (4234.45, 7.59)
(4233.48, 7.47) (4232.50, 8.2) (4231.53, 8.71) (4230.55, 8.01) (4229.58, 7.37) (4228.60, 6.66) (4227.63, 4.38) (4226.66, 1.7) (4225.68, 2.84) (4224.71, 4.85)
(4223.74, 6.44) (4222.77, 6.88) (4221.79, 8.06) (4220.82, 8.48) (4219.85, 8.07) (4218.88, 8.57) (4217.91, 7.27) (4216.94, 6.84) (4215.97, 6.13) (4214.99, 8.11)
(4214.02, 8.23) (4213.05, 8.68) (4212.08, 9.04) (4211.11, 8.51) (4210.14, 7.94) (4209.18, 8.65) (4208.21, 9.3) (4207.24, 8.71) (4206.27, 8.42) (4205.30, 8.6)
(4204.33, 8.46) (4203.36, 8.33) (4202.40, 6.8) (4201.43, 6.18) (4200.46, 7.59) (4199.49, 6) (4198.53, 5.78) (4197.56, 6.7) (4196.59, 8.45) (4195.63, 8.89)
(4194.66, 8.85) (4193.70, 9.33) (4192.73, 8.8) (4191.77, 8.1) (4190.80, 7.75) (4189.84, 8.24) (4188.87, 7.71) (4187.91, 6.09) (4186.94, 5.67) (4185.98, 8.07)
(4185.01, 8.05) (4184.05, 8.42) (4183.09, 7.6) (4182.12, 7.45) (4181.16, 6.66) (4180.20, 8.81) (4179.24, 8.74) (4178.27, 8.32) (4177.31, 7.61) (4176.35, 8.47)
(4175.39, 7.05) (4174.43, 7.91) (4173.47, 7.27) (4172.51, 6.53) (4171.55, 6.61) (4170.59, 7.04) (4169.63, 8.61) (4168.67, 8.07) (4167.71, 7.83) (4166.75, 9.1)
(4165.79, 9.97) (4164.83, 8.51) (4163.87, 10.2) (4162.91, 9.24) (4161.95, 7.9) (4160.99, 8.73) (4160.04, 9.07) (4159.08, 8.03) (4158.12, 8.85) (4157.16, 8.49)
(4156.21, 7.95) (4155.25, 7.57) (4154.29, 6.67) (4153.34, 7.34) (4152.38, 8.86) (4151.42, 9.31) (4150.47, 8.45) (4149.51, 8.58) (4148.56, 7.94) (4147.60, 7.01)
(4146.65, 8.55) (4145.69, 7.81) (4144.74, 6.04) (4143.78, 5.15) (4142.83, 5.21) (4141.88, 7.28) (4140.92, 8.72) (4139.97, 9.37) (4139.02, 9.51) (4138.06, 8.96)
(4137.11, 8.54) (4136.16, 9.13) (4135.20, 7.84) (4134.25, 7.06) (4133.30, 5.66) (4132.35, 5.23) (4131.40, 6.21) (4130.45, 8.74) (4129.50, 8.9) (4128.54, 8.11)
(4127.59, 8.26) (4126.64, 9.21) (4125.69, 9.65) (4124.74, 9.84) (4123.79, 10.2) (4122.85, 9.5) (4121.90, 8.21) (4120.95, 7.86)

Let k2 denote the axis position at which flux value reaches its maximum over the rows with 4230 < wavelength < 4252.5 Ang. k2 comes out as 4244.21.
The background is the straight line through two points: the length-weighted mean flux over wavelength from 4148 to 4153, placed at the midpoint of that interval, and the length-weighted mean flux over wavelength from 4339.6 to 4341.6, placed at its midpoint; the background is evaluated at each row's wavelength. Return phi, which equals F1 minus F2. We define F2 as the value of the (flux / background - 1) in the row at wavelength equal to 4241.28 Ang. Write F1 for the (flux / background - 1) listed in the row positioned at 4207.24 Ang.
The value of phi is 0.1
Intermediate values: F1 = 0.05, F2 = 0.0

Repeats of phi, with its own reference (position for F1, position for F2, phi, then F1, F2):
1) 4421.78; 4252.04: 0.4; 0.42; 0.1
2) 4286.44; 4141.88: 0.1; -0.01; -0.2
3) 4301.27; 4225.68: 0.4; -0.28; -0.7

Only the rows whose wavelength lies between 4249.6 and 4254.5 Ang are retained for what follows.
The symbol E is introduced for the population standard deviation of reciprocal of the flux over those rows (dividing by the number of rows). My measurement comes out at 0.025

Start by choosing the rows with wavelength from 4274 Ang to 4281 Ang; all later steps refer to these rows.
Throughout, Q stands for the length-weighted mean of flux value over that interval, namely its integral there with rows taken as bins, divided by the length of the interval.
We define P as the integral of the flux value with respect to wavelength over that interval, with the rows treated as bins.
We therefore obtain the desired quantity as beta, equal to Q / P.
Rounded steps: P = 52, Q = 7.4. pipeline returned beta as 0.143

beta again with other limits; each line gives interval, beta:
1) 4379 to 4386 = 0.143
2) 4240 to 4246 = 0.167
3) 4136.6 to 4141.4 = 0.208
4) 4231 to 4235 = 0.250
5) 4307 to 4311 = 0.250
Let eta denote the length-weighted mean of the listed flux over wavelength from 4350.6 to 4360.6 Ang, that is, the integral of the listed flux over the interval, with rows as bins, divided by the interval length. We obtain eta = 8.9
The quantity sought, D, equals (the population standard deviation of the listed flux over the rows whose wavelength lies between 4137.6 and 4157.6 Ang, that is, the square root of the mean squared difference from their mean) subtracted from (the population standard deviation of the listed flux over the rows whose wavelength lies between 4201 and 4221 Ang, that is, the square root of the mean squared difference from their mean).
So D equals -0.37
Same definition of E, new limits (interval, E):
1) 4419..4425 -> 0.010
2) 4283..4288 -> 0.007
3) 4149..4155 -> 0.015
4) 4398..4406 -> 0.034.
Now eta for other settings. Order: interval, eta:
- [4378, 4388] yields 6.9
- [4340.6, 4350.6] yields 9.3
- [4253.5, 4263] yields 7.3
